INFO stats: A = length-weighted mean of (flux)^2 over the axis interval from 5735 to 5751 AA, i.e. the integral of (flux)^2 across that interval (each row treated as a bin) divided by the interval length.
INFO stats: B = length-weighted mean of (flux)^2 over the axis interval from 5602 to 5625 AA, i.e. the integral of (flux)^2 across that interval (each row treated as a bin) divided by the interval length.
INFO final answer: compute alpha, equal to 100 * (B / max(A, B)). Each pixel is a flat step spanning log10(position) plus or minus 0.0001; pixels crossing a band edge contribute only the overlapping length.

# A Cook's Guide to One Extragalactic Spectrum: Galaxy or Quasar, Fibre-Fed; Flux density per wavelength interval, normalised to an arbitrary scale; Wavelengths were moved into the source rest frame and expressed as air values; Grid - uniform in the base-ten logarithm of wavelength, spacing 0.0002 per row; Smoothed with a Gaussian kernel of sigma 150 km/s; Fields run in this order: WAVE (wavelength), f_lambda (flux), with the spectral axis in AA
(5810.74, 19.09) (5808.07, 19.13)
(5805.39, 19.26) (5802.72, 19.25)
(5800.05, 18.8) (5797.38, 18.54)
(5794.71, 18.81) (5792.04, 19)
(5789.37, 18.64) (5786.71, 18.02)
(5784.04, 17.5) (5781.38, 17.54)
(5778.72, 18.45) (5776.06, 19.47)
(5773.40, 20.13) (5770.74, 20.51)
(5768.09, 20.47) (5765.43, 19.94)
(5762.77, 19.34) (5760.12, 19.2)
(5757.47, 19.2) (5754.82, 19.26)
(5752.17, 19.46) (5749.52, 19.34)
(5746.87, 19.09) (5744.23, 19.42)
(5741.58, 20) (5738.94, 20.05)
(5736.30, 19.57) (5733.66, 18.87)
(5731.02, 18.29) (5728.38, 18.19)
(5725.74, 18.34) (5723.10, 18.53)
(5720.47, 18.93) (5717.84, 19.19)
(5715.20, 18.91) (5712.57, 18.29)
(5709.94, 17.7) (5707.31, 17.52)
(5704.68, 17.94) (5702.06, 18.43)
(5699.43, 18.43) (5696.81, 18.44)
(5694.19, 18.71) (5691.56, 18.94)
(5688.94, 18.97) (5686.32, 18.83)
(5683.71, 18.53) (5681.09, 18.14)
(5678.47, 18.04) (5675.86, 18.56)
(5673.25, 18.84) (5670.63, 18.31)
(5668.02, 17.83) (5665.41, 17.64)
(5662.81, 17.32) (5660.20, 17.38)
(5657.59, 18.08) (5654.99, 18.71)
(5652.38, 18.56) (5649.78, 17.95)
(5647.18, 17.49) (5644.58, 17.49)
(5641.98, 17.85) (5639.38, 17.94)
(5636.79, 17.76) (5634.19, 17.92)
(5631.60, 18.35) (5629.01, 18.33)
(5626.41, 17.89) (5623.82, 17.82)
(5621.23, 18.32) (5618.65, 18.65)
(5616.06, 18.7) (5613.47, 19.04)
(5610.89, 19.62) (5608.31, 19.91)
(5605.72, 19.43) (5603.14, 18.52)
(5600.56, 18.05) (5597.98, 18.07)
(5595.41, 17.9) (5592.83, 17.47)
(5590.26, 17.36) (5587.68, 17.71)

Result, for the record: 93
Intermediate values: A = 383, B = 358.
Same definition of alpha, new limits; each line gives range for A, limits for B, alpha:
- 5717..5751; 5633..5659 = 89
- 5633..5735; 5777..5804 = 100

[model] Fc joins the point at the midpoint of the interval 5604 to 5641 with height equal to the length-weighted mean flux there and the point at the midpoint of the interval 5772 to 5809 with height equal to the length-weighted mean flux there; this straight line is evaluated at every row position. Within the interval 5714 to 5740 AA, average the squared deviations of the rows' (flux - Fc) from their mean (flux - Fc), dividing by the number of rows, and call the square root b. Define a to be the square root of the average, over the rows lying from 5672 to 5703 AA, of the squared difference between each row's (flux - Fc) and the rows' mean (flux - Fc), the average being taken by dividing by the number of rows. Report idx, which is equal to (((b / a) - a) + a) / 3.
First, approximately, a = 0.3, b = 0.56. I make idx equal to 0.7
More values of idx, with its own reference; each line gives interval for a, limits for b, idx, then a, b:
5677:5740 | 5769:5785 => 0.7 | 0.5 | 1.19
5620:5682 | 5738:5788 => 0.7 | 0.4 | 0.86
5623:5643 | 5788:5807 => 0.4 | 0.2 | 0.26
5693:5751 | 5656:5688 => 0.3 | 0.6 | 0.49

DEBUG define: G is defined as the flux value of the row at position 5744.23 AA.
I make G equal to 19.42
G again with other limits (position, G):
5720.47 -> 18.93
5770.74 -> 20.51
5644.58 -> 17.49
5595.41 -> 17.9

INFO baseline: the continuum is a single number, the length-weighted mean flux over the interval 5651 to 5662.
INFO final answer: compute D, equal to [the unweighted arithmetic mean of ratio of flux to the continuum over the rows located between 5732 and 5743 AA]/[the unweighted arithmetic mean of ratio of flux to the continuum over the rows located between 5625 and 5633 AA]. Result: 1.08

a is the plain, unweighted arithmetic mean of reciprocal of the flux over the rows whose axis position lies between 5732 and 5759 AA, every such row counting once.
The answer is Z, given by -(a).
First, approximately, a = 0.0515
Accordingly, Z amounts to -0.0515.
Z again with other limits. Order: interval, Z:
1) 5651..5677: -0.0552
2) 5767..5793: -0.0529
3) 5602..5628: -0.0533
